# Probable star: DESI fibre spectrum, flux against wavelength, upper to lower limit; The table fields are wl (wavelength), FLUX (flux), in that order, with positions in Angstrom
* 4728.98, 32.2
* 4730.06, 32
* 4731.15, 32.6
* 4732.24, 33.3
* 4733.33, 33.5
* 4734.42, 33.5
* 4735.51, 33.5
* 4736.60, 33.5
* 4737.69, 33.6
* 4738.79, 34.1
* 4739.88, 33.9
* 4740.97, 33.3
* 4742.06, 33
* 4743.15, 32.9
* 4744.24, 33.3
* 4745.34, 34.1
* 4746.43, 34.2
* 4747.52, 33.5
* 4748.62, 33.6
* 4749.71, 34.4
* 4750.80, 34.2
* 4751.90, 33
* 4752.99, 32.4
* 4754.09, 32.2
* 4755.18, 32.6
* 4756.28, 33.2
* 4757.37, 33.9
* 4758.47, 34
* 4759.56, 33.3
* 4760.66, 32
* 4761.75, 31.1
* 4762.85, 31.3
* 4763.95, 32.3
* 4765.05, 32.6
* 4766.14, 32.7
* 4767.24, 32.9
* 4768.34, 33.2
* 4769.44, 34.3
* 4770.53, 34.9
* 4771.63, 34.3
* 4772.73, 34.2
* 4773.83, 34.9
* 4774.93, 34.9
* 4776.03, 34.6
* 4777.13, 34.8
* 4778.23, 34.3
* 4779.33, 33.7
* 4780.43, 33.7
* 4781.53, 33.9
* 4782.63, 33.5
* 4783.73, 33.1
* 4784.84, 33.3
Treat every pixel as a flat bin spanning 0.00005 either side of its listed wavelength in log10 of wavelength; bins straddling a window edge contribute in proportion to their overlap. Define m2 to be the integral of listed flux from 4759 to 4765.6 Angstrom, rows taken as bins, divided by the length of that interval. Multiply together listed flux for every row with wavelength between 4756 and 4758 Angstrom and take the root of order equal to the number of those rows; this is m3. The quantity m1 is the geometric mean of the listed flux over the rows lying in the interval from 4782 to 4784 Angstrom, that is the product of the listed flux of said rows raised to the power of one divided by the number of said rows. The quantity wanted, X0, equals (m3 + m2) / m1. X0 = 1.97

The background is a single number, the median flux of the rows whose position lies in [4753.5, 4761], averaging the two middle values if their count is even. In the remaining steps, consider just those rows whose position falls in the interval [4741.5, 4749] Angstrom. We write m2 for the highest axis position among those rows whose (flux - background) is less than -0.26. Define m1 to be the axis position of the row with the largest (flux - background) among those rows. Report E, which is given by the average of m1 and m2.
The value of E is 4744.8 Angstrom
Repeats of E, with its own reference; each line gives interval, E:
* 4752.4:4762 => 4760.1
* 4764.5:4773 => 4768.9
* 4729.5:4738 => 4734.4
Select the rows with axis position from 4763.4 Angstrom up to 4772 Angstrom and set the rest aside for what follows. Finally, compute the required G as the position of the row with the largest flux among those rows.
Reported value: 4770.53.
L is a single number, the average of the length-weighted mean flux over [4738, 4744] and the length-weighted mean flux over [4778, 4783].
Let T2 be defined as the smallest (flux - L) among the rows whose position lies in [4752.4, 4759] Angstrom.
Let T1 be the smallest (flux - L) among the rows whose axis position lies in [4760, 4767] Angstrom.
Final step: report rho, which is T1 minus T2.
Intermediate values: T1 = -2.5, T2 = -1.4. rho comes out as -1.1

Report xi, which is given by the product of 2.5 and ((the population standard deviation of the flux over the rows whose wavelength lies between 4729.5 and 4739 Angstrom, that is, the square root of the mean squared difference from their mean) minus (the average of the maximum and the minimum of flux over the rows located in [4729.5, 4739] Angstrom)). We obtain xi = -81.2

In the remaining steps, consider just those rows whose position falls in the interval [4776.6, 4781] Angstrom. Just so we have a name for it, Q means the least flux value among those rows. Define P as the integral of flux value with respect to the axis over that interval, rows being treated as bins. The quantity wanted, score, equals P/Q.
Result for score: 4.5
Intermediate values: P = 150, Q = 33.7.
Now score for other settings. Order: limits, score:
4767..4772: 5.2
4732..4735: 3.0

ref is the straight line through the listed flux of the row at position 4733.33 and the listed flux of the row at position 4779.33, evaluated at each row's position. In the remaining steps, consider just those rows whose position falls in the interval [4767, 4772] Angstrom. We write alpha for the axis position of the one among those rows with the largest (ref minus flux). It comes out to 4767.24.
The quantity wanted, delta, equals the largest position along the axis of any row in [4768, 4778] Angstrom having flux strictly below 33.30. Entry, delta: 4768.34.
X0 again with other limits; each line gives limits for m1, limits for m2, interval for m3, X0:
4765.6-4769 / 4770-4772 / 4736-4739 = 2.07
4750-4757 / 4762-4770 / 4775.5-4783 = 2.03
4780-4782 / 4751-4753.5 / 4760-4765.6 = 1.92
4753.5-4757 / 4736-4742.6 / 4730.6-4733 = 2.04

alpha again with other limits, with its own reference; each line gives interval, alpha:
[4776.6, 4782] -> 4780.43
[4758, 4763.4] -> 4761.75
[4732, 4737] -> 4732.24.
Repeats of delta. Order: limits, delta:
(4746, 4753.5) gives 4752.99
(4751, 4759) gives 4756.28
